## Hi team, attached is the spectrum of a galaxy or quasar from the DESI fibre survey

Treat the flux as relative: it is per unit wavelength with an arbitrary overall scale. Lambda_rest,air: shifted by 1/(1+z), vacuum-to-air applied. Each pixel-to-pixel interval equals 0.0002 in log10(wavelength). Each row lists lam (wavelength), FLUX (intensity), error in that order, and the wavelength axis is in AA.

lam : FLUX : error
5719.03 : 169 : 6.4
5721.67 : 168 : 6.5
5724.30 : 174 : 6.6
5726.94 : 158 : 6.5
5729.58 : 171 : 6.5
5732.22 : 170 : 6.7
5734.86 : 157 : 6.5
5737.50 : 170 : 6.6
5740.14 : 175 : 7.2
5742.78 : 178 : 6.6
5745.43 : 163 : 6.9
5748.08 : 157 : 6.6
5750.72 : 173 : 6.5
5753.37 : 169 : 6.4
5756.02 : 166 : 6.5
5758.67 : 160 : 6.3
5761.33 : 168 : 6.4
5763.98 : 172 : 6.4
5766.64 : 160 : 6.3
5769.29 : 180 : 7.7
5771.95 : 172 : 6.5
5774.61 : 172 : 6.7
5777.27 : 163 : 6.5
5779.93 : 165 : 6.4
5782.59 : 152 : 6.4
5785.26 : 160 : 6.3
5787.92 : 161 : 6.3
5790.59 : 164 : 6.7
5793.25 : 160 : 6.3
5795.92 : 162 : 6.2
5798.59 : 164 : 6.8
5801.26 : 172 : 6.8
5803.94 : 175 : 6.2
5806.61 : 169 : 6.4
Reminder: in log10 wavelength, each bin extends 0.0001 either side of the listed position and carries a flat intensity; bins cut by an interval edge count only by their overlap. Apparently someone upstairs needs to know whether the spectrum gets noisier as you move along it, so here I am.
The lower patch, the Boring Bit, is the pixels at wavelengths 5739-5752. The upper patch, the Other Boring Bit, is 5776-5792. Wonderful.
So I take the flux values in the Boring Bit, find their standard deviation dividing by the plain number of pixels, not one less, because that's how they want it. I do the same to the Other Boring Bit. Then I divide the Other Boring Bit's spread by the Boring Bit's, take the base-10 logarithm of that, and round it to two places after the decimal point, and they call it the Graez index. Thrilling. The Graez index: -0.26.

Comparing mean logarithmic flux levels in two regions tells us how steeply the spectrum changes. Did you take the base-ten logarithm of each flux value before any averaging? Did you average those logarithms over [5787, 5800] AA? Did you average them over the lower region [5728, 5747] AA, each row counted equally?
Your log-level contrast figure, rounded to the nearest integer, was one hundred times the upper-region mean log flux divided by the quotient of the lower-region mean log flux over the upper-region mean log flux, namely 219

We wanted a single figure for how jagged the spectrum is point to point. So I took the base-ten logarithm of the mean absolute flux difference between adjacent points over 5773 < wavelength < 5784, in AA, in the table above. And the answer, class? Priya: 0.90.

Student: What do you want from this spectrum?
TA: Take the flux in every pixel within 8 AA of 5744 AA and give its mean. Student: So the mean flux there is 169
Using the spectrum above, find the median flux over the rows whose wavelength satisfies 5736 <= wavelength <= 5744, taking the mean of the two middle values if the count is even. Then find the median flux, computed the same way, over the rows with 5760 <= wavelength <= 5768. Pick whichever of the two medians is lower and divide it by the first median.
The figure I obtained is 0.96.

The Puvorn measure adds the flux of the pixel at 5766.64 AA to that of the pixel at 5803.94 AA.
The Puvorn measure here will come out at 335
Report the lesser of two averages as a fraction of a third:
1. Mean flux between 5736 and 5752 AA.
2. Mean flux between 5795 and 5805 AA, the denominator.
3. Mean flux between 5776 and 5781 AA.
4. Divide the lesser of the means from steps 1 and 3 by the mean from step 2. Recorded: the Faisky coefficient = 0.97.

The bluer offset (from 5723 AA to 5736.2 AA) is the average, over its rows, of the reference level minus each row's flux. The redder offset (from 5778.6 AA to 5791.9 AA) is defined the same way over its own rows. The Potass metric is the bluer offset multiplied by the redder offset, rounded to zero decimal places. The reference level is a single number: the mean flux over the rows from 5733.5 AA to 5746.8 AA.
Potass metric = 21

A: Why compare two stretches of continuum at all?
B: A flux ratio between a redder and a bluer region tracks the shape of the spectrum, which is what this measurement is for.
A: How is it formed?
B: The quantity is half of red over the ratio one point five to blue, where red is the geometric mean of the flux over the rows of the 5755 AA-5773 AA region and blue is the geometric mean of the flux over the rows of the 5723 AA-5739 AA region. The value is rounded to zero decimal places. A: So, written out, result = 9335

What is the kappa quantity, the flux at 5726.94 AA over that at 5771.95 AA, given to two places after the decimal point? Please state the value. 0.92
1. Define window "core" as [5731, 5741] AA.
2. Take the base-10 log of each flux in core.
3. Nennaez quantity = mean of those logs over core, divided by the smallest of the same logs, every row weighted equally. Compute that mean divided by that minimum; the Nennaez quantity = 1.01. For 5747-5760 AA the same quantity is 1.01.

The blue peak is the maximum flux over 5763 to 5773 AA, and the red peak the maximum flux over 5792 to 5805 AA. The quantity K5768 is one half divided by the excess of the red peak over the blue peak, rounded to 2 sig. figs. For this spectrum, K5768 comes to -0.10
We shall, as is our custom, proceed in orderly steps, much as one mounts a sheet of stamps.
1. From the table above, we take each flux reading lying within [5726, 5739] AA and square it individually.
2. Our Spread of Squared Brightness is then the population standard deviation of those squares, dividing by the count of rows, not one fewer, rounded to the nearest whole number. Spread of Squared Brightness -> 2067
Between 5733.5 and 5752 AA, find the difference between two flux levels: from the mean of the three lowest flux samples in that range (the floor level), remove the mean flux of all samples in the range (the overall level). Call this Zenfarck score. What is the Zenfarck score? -8.6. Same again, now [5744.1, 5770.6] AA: -7.8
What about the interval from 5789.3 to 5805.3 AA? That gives -4.2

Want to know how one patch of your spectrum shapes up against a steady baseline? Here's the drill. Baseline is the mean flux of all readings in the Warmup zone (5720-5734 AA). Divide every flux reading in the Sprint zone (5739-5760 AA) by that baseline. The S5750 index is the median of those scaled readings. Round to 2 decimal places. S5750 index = 1.00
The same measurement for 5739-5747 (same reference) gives 1.04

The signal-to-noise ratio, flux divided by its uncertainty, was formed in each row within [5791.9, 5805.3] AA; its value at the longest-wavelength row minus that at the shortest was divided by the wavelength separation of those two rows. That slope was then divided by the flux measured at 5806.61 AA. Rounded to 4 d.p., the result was 0.0016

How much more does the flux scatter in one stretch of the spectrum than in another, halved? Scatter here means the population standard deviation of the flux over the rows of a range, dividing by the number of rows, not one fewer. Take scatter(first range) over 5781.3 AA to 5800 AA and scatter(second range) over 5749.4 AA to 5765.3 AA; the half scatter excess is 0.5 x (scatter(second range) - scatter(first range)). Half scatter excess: 0.25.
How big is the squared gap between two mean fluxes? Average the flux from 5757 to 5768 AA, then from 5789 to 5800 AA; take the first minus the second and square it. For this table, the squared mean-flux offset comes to 6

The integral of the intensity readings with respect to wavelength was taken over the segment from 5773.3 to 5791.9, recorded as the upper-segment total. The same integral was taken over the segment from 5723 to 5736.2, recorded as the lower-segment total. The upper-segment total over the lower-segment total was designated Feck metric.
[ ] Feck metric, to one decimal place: 1.4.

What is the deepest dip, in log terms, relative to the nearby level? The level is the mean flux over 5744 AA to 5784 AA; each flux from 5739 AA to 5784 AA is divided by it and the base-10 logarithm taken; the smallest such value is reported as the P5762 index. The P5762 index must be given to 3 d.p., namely -0.039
